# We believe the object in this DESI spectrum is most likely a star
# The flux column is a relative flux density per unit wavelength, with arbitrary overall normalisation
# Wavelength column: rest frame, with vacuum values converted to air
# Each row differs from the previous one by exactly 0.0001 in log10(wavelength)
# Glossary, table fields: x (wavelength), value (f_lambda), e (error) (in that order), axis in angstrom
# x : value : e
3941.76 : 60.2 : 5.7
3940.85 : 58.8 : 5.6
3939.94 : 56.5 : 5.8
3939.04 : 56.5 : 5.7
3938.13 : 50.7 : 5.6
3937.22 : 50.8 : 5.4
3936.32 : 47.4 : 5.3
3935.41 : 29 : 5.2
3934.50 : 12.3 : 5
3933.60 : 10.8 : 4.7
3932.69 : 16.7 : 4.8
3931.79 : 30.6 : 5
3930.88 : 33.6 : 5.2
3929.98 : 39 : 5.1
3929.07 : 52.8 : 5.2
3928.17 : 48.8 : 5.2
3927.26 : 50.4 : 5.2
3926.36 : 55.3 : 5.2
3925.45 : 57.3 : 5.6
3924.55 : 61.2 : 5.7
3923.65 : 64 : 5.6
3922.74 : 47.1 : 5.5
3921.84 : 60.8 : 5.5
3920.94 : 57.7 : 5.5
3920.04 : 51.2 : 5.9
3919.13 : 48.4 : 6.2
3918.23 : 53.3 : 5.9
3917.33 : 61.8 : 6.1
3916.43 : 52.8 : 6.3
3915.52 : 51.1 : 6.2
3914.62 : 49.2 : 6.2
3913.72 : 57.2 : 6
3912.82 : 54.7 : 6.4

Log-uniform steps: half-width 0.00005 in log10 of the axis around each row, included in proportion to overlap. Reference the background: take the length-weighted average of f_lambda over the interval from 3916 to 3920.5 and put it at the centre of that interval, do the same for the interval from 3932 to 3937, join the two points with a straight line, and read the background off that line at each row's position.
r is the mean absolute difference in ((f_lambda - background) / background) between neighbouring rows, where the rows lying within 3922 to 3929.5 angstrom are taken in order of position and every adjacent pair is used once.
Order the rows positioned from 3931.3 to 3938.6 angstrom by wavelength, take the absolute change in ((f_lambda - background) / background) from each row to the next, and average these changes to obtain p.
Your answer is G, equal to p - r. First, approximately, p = 0.422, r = 0.11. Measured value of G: 0.3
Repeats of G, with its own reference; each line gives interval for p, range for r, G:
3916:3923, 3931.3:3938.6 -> -0.3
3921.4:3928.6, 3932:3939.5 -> -0.3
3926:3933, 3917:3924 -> 0.0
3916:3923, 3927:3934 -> 0.0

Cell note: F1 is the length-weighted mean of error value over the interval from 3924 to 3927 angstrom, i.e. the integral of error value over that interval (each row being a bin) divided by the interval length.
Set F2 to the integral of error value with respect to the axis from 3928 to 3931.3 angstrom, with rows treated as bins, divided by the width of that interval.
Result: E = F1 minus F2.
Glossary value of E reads 0.3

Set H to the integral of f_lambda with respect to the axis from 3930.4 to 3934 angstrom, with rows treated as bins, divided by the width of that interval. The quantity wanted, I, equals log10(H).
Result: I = 1.37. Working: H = 23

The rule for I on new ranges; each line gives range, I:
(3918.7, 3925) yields 1.75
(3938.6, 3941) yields 1.76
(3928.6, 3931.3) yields 1.62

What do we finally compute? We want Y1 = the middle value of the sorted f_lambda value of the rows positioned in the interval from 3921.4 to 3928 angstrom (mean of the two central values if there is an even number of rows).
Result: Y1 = 57.3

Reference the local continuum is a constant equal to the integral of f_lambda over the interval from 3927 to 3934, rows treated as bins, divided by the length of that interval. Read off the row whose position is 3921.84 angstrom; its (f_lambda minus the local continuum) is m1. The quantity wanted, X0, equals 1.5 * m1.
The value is 39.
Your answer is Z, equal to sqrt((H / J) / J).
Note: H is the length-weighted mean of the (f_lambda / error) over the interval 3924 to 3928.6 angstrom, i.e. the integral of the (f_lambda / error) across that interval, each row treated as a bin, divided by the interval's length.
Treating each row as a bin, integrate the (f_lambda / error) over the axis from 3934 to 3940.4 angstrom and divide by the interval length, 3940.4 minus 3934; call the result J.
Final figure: 0.41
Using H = 10.2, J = 7.8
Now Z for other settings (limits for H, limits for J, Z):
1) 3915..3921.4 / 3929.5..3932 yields 0.44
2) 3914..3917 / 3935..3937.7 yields 0.36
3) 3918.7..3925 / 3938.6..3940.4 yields 0.32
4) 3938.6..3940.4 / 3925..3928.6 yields 0.31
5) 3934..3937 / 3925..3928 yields 0.24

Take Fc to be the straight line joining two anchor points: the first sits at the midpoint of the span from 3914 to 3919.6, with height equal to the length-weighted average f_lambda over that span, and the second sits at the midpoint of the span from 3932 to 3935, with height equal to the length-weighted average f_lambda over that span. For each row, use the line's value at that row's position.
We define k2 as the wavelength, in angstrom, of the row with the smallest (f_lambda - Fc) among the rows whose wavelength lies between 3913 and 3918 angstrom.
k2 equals 3914.62 angstrom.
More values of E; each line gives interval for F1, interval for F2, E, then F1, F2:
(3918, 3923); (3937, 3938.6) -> 0.3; 5.76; 5.5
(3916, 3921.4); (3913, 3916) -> -0.2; 5.99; 6.1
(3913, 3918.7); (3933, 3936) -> 1.2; 6.13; 5.0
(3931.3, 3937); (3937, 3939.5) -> -0.6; 5.02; 5.6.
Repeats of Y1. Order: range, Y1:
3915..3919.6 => 52.8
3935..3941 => 50.8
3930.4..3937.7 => 29.8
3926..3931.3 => 49.6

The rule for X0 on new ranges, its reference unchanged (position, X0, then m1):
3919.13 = 20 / 13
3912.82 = 29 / 20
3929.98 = 6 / 4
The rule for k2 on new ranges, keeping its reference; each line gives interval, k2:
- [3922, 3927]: 3922.74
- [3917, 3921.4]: 3919.13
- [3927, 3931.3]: 3930.88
